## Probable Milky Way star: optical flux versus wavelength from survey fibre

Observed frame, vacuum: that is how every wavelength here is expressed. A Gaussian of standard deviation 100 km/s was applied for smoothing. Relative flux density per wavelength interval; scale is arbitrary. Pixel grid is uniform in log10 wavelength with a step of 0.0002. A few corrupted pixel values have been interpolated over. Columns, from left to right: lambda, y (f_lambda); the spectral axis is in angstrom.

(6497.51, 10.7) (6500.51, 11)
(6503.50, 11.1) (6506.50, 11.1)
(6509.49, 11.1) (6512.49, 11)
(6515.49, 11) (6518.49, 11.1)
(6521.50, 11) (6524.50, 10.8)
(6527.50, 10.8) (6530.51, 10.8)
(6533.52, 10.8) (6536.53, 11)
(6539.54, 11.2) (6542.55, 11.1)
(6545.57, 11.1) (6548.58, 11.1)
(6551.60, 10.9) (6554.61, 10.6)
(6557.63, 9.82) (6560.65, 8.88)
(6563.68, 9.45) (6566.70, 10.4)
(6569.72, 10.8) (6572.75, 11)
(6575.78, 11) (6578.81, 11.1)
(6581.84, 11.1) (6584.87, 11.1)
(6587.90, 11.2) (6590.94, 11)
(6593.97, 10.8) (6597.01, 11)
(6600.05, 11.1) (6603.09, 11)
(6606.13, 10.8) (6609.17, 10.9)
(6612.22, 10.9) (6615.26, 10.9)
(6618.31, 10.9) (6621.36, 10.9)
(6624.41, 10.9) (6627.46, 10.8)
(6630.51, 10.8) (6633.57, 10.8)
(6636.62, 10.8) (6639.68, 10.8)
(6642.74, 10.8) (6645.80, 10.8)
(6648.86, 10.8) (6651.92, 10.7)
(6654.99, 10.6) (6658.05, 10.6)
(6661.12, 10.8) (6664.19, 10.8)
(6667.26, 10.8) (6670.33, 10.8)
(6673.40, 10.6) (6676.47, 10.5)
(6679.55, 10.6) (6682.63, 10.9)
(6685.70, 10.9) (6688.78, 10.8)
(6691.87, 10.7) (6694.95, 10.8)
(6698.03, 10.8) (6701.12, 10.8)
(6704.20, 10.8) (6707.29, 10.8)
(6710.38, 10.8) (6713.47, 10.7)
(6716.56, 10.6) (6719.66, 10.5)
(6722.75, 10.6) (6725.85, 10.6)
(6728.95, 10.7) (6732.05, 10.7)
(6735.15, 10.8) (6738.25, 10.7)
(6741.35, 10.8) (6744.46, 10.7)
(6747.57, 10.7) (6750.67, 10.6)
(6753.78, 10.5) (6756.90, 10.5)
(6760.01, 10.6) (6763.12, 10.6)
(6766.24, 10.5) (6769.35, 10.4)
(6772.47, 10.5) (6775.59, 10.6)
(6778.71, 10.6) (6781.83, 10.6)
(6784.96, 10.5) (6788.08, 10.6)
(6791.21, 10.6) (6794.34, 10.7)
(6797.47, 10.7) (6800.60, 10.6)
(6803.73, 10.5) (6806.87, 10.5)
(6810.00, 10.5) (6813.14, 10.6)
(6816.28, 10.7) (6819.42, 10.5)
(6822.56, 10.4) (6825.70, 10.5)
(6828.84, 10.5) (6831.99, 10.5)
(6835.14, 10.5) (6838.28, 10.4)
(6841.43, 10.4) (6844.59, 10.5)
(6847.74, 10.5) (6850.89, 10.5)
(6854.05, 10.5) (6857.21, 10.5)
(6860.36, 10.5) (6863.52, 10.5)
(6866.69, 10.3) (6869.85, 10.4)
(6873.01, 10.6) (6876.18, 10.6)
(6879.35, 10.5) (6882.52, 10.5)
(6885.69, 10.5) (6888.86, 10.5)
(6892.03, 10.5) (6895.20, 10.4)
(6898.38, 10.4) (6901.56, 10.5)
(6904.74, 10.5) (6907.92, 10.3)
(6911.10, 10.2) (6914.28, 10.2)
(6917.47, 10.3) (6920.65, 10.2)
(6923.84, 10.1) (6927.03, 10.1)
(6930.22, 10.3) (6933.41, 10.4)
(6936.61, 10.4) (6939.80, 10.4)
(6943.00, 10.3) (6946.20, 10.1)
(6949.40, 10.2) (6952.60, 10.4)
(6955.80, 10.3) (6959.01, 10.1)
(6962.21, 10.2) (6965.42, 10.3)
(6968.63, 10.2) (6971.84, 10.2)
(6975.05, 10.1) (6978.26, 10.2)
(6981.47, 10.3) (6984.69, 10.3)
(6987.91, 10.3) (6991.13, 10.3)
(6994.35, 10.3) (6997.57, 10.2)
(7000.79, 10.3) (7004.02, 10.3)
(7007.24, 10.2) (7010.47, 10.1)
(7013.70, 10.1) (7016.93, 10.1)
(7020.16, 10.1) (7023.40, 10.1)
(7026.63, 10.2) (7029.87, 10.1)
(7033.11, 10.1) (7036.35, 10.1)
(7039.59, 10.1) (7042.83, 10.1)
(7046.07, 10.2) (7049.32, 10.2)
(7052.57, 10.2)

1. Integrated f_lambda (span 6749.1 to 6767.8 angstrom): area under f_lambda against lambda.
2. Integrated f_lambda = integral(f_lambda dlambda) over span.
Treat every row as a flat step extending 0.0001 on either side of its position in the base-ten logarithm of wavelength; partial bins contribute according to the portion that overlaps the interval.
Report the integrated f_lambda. 197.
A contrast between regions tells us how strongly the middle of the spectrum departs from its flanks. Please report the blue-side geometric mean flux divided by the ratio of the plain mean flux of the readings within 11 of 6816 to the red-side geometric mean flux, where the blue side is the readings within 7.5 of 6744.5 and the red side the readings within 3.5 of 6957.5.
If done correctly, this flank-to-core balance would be 10.4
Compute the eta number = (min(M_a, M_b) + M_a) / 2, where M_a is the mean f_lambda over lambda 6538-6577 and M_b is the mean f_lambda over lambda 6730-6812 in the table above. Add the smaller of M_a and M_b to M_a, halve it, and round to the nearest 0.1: 10.6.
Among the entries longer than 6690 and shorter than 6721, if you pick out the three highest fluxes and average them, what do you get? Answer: 10.8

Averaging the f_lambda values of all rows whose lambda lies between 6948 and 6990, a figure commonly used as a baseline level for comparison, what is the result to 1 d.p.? 10.2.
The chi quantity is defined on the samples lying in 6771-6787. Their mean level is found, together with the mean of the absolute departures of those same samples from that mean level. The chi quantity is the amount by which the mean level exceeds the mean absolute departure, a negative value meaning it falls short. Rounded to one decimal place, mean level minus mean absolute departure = 10.5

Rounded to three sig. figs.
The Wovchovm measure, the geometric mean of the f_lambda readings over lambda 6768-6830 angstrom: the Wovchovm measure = 10.6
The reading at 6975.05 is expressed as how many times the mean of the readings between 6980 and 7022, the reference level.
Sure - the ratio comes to 0.99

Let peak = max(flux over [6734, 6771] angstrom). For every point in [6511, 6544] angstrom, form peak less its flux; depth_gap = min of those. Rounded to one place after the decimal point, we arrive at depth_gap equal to -0.4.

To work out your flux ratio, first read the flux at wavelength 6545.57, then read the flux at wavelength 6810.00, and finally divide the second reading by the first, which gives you 0.95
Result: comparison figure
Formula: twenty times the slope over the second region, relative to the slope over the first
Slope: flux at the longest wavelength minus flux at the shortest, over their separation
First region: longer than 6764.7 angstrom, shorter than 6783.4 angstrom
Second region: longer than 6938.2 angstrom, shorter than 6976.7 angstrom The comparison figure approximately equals -27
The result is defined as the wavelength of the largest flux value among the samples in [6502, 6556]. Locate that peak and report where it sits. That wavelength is 6539.54 angstrom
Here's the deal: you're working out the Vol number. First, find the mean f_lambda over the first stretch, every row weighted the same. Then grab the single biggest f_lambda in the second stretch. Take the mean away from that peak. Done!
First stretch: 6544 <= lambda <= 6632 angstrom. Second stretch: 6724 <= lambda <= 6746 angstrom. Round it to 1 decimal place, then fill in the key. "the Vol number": 0.0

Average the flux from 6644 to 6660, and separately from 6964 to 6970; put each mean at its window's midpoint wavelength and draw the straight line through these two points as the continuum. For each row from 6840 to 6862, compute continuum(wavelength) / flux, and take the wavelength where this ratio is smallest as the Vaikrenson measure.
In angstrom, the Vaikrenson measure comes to 6860.36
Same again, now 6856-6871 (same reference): 6863.52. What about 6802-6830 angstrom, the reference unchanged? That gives 6816.28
